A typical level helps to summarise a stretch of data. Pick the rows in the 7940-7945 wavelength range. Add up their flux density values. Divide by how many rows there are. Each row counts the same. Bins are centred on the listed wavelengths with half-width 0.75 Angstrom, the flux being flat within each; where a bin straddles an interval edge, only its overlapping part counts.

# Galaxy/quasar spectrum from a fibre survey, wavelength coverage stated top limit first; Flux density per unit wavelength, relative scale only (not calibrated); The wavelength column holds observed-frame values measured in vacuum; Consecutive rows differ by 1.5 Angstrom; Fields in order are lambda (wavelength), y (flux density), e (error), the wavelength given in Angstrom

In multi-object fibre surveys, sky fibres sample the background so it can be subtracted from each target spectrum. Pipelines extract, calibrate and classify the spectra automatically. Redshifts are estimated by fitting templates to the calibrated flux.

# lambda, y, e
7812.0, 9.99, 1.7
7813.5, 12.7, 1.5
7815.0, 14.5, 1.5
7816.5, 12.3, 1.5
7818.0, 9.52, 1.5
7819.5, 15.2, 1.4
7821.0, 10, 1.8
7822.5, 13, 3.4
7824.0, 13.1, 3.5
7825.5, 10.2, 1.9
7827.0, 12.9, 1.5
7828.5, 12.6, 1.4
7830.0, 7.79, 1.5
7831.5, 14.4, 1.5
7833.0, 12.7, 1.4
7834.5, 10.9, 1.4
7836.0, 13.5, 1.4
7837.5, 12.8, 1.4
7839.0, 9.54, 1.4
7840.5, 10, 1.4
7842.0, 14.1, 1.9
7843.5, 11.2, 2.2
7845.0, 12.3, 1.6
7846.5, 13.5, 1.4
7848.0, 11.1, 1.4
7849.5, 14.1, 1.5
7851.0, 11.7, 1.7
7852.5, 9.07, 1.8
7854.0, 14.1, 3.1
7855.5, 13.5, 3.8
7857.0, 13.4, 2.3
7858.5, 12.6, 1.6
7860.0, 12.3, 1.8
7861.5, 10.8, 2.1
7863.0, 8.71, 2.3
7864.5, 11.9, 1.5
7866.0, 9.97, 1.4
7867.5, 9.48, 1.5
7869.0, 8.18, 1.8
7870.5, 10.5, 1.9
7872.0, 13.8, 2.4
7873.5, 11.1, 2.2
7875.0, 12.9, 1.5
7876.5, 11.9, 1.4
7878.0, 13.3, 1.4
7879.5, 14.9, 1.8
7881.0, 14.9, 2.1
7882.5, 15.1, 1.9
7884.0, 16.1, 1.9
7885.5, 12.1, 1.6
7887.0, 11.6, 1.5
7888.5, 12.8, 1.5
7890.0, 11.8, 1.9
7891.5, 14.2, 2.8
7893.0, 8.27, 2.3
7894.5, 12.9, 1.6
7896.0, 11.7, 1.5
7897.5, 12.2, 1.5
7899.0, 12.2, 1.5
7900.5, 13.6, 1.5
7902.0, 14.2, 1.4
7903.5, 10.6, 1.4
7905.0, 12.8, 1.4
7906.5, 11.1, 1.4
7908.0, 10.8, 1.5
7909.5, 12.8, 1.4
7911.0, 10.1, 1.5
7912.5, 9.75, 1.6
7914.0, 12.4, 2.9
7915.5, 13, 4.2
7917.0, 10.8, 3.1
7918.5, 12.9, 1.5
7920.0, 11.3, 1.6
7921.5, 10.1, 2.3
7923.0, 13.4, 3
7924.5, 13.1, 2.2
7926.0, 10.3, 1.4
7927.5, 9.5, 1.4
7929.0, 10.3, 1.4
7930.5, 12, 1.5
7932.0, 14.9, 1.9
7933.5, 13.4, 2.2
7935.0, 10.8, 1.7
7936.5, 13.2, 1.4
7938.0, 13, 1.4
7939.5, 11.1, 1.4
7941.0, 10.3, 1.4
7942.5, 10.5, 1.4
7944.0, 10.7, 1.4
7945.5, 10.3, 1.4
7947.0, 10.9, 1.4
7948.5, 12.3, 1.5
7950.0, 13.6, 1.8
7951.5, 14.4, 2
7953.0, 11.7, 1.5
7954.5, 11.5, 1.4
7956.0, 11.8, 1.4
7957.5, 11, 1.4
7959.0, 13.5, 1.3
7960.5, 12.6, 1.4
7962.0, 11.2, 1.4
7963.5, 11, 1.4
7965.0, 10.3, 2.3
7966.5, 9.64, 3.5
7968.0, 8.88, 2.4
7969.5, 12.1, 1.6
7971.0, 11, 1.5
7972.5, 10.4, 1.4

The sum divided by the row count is 10.5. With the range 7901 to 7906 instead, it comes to 12.5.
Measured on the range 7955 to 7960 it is 12.1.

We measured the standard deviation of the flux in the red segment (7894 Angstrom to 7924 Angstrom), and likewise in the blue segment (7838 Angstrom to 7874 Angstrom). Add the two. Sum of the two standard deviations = 3.1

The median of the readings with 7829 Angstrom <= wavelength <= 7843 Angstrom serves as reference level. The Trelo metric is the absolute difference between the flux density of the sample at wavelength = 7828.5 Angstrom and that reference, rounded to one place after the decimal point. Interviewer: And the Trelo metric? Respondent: 0.1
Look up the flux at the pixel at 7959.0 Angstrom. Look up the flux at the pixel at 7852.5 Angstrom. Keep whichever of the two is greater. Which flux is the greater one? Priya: 13.5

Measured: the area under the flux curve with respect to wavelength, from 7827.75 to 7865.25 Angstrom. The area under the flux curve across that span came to 448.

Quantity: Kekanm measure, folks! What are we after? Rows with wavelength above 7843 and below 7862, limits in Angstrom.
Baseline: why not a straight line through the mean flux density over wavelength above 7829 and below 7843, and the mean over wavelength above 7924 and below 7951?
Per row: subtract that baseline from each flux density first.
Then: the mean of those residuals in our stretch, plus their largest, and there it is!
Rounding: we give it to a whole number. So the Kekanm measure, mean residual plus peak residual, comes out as 3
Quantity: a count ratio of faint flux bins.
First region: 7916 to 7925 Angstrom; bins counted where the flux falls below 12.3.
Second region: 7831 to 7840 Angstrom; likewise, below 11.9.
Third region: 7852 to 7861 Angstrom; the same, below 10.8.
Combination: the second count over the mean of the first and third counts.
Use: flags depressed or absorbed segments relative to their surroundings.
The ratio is 1.0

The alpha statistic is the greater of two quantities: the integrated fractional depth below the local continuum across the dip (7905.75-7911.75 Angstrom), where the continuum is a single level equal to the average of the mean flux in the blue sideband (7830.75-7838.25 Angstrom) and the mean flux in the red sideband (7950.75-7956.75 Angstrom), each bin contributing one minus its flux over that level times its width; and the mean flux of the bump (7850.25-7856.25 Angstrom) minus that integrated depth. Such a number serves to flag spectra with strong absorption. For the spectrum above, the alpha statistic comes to 11.4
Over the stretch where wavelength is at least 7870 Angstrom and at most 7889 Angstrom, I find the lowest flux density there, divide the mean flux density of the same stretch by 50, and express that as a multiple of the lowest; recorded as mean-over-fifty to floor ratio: 0.0251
